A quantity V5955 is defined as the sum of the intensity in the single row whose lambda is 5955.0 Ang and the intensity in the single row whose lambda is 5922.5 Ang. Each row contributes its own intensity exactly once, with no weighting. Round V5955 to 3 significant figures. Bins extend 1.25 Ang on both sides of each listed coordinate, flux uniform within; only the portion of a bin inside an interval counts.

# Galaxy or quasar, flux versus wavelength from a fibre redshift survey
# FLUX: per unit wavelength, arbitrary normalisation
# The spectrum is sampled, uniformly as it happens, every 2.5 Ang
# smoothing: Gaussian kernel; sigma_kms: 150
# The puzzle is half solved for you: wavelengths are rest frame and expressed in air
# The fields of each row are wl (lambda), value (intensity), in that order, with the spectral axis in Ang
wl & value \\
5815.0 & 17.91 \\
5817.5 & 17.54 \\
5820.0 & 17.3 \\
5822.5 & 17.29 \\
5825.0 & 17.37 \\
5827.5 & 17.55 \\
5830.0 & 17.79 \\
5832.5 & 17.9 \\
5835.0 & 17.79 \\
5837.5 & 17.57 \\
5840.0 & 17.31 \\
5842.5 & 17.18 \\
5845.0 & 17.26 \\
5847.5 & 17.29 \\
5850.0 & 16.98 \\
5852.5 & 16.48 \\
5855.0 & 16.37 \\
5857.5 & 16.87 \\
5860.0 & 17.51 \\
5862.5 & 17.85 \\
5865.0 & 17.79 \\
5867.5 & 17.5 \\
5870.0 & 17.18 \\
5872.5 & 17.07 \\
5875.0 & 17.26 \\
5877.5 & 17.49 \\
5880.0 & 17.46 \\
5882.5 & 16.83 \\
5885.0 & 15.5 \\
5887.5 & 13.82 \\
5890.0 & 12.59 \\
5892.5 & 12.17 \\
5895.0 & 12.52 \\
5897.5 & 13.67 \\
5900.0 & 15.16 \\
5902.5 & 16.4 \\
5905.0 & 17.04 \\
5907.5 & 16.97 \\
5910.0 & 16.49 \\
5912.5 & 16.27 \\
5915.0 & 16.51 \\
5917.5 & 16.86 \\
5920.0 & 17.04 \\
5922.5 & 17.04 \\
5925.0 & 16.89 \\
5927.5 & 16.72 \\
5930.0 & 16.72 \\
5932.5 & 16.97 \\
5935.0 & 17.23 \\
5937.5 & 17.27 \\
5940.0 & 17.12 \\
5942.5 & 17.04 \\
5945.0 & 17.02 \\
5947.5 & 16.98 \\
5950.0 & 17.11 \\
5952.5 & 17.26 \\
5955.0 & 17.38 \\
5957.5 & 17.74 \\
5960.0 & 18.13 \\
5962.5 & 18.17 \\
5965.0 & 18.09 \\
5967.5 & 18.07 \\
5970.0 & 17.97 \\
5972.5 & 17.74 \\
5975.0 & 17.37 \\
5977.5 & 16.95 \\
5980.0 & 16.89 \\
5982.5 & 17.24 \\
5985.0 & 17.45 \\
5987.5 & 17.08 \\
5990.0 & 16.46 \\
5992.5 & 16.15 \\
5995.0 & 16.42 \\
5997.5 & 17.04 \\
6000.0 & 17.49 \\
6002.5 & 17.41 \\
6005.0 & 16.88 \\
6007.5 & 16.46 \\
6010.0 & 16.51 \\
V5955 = 34.4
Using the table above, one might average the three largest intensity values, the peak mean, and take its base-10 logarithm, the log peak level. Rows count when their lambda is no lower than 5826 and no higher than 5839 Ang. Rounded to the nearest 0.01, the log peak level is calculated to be 1.25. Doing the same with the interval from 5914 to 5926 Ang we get 1.23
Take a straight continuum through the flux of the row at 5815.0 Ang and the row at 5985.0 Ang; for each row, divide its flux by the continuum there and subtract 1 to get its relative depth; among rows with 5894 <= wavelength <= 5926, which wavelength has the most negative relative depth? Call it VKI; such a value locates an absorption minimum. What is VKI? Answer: 5895.0 Ang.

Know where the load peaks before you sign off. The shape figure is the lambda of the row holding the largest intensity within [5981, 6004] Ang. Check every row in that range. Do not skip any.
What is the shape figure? 6000.0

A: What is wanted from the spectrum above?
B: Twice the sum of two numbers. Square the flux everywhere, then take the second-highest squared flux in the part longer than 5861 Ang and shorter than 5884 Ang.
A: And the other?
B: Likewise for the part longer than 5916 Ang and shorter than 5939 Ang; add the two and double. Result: 1227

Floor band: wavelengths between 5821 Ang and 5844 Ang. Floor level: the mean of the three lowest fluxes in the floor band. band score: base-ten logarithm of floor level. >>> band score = 1.237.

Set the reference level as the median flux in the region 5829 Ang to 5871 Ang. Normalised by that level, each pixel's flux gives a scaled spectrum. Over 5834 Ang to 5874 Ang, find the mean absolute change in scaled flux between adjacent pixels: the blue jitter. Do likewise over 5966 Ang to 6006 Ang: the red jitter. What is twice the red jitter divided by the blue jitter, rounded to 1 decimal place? 2.6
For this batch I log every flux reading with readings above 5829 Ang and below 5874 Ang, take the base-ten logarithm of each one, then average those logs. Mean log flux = 1.24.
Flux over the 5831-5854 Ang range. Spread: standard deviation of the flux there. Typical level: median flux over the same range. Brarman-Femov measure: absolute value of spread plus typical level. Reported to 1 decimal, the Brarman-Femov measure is 17.7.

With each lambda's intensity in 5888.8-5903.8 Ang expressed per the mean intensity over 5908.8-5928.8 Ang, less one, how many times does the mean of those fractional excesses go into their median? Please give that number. 1.21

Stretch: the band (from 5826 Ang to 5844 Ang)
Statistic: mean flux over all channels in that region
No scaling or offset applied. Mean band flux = 17.6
